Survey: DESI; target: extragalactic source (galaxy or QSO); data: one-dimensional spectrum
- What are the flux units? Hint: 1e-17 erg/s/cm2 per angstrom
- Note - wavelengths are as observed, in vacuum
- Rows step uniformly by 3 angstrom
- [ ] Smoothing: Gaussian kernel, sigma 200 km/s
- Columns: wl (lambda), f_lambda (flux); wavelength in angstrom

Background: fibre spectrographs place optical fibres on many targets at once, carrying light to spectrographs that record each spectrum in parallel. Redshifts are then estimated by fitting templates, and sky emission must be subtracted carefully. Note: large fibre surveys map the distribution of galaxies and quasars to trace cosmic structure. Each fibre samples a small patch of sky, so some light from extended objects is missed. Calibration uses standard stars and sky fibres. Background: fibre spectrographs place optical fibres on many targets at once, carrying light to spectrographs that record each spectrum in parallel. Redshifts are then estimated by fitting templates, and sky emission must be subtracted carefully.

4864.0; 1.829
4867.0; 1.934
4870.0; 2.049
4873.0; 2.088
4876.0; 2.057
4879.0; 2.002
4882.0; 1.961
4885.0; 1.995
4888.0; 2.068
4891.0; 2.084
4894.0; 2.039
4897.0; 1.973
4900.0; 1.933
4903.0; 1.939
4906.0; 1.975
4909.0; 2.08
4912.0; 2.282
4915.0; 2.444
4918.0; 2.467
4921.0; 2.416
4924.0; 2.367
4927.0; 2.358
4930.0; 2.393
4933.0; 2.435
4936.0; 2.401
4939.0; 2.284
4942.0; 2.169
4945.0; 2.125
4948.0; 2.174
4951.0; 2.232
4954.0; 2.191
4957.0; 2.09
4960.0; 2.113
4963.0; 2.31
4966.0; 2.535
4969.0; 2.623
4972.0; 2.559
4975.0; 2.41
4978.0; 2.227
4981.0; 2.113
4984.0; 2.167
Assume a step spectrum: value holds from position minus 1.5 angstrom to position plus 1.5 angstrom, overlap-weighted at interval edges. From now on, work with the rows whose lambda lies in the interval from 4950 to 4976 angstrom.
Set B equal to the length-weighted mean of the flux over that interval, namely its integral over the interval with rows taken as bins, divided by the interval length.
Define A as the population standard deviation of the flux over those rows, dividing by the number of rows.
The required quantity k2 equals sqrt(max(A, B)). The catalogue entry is 1.530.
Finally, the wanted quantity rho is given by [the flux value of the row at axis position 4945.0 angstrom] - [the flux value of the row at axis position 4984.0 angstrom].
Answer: 0.0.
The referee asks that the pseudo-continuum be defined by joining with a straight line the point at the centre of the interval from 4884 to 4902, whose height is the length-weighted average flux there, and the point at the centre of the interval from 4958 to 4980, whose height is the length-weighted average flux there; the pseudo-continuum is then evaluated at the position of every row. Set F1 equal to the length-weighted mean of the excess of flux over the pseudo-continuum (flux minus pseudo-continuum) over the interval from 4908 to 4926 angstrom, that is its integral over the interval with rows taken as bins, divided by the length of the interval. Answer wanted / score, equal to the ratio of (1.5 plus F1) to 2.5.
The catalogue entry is 0.69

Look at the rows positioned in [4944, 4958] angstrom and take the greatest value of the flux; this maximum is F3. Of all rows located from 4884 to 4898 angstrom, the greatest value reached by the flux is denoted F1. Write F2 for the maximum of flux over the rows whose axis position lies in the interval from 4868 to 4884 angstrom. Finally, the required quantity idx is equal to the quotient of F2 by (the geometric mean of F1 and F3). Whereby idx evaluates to 0.97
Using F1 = 2.084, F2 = 2.088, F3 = 2.232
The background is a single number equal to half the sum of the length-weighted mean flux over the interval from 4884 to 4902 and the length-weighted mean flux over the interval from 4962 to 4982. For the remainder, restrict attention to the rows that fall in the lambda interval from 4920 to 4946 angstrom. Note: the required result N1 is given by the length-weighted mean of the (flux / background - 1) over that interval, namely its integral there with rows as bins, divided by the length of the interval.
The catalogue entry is 0.05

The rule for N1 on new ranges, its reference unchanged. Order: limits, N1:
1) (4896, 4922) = -0.02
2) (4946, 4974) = 0.05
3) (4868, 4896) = -0.08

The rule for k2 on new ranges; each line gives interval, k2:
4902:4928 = 1.504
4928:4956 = 1.505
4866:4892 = 1.424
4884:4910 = 1.417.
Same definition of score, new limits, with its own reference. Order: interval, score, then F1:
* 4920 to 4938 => 0.68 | 0.20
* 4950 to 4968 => 0.57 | -0.08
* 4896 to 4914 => 0.59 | -0.03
